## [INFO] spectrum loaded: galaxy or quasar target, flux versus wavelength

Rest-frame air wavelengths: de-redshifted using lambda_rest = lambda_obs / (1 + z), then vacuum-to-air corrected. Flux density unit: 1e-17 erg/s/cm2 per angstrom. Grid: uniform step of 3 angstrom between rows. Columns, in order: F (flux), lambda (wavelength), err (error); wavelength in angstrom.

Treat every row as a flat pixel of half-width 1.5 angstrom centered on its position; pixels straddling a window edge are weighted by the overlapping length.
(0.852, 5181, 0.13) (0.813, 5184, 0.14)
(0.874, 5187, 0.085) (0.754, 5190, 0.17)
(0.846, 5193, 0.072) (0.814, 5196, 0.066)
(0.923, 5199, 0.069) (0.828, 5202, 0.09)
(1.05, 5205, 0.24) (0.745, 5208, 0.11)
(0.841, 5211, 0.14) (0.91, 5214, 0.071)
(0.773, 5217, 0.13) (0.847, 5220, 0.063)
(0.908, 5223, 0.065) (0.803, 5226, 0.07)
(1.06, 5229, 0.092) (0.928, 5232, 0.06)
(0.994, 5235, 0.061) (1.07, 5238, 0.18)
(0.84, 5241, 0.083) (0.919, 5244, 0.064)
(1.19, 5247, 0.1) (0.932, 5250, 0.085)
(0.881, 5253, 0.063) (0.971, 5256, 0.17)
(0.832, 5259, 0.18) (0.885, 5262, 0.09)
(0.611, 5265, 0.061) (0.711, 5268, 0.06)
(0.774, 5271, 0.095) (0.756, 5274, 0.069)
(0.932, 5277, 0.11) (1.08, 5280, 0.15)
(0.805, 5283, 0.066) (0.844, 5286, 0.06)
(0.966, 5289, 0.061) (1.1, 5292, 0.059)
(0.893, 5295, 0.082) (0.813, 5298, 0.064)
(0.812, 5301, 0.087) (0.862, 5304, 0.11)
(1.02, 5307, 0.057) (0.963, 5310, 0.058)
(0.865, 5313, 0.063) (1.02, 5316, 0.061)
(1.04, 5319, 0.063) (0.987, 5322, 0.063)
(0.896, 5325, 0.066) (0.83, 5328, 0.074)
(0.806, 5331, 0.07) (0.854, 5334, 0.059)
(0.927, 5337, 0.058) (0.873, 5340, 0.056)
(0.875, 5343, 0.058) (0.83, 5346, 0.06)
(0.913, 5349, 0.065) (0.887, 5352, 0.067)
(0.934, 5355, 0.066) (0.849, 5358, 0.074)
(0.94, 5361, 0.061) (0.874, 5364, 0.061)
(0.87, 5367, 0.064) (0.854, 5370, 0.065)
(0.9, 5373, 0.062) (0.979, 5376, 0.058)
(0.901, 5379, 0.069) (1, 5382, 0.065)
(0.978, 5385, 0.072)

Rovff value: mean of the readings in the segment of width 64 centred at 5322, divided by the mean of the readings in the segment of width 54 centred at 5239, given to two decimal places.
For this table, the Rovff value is 1.00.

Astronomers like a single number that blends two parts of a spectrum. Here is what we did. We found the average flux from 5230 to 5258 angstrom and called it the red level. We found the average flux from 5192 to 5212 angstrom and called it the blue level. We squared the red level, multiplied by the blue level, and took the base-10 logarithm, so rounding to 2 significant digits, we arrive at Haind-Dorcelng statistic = -0.091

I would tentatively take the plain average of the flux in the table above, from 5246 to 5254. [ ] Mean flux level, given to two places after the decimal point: 1.00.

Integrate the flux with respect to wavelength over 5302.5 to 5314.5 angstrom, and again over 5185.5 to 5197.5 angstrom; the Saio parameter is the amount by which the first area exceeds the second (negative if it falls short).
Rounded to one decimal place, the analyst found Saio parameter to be 1.3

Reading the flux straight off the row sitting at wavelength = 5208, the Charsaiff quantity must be 0.745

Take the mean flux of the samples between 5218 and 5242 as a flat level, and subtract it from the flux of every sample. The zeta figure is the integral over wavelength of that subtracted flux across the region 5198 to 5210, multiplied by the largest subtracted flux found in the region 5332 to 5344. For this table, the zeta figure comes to 0.002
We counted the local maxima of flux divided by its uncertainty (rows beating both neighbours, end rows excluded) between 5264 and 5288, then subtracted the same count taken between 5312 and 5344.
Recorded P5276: 0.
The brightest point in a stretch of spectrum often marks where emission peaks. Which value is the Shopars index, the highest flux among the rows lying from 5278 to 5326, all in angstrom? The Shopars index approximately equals 1.1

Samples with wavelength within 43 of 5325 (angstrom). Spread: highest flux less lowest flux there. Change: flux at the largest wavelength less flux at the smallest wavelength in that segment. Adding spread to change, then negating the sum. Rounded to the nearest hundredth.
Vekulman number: -0.36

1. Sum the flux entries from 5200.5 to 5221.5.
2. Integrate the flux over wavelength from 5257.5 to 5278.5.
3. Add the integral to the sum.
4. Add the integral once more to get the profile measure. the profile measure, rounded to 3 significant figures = 39.0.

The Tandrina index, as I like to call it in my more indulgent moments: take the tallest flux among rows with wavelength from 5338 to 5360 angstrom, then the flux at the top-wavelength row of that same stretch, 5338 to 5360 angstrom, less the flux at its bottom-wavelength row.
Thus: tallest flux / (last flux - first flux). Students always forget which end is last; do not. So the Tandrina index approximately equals -39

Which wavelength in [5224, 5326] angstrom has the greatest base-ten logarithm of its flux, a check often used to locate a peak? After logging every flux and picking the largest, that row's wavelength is 5247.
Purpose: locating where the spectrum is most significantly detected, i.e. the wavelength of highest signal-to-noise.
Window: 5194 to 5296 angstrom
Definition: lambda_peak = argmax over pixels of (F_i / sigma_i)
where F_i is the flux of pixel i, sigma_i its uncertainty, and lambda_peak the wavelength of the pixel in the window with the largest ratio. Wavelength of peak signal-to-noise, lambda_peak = 5292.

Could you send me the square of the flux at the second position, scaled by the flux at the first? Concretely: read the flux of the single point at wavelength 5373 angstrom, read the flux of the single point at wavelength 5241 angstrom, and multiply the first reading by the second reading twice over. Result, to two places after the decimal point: 0.64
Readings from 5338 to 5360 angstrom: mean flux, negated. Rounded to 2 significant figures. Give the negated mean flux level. -0.88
